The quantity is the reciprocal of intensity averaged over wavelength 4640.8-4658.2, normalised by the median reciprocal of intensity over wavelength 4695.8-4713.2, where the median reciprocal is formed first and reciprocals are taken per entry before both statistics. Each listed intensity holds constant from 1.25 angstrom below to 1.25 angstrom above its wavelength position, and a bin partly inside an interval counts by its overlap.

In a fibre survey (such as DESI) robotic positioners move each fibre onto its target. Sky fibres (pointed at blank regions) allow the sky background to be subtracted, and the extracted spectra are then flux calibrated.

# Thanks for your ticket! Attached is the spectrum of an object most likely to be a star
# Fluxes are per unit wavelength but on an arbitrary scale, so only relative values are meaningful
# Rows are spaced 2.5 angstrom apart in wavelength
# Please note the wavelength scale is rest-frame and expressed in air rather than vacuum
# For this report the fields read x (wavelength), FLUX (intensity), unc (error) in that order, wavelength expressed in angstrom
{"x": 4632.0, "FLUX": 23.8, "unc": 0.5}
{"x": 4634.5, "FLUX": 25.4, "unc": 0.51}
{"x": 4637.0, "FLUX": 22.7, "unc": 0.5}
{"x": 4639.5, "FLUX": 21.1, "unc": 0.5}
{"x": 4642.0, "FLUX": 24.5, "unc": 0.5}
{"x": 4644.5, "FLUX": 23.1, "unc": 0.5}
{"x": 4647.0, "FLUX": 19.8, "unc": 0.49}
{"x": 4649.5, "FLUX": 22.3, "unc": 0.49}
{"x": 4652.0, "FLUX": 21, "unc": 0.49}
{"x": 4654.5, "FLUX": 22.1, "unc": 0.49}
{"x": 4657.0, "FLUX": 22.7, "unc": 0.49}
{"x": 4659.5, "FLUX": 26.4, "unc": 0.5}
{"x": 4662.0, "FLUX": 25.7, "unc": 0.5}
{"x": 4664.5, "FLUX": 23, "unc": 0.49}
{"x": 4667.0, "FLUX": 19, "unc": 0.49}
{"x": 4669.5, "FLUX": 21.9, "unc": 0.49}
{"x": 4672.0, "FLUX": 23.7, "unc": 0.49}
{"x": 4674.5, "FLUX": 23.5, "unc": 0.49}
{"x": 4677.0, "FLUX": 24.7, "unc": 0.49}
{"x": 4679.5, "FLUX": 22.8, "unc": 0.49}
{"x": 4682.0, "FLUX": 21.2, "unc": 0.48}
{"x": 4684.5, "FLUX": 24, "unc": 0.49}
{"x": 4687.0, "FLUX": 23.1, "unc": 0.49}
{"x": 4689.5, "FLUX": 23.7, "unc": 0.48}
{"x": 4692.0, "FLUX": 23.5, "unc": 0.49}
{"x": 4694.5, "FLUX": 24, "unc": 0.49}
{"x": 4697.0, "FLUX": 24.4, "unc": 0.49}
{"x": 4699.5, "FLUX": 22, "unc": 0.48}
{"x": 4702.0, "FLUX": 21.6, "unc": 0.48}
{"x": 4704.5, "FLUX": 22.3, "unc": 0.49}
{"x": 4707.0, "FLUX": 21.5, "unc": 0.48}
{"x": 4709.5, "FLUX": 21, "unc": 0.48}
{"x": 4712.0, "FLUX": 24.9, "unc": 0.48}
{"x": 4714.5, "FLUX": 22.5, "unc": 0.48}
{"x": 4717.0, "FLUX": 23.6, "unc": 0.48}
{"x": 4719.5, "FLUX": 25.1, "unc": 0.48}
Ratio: 0.99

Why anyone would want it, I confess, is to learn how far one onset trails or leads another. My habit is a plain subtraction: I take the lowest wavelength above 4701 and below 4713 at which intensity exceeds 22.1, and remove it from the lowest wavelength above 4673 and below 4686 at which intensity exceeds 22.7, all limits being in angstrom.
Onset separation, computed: -30.0 angstrom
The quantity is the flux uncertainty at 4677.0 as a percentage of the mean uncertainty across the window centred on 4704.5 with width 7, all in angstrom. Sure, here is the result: 101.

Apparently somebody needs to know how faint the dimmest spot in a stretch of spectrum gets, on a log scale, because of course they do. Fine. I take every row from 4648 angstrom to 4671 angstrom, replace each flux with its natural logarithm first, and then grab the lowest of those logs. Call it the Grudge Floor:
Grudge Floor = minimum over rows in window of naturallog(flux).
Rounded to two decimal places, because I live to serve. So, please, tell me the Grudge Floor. 2.94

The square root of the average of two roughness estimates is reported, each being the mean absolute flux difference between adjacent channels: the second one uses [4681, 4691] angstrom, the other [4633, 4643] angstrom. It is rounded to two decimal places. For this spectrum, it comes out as 1.41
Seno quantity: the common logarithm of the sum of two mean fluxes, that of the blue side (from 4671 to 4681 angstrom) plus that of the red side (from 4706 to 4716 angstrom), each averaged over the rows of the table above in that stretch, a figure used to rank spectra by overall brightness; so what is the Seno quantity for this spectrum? 1.66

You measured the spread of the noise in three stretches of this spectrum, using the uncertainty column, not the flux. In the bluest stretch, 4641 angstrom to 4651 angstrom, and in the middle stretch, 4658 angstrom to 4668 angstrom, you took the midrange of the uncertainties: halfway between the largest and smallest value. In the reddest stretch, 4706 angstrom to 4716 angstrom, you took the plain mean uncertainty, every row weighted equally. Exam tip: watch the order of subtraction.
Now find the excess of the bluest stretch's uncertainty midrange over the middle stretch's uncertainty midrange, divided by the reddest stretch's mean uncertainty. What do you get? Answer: 0.000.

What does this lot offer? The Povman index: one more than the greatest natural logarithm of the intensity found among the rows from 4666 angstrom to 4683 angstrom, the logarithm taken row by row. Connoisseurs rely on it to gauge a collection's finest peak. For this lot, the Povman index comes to 4.21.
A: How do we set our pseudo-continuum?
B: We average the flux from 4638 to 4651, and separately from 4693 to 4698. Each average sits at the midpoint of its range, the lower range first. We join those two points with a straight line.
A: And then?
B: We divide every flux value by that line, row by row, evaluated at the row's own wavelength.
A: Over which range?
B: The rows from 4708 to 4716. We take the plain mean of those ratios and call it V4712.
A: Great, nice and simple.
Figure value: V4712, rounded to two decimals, 0.92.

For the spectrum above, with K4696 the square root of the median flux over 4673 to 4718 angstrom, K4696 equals 4.83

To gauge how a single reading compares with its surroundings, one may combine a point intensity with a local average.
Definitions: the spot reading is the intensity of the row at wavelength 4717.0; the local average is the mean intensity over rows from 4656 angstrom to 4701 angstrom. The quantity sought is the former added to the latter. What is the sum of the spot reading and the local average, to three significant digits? 46.9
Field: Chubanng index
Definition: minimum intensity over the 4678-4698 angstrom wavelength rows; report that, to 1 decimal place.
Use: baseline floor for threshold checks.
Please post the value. 21.2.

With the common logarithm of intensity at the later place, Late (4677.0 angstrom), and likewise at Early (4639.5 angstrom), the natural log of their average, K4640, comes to 0.306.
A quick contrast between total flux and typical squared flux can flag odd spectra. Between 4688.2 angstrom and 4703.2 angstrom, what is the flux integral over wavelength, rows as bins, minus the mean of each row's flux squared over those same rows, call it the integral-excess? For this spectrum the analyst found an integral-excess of -191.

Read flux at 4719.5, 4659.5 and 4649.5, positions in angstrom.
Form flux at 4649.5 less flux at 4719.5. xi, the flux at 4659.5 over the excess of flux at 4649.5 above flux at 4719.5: -9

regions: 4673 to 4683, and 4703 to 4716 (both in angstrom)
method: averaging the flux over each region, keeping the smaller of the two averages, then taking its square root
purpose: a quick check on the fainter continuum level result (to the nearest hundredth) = 4.74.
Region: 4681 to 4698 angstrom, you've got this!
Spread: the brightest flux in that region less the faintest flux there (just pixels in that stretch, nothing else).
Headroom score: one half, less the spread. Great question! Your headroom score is -3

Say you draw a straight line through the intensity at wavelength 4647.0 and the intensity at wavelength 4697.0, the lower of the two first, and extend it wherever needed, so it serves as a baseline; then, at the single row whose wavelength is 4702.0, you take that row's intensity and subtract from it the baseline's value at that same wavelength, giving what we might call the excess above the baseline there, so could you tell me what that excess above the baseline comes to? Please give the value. -3.3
